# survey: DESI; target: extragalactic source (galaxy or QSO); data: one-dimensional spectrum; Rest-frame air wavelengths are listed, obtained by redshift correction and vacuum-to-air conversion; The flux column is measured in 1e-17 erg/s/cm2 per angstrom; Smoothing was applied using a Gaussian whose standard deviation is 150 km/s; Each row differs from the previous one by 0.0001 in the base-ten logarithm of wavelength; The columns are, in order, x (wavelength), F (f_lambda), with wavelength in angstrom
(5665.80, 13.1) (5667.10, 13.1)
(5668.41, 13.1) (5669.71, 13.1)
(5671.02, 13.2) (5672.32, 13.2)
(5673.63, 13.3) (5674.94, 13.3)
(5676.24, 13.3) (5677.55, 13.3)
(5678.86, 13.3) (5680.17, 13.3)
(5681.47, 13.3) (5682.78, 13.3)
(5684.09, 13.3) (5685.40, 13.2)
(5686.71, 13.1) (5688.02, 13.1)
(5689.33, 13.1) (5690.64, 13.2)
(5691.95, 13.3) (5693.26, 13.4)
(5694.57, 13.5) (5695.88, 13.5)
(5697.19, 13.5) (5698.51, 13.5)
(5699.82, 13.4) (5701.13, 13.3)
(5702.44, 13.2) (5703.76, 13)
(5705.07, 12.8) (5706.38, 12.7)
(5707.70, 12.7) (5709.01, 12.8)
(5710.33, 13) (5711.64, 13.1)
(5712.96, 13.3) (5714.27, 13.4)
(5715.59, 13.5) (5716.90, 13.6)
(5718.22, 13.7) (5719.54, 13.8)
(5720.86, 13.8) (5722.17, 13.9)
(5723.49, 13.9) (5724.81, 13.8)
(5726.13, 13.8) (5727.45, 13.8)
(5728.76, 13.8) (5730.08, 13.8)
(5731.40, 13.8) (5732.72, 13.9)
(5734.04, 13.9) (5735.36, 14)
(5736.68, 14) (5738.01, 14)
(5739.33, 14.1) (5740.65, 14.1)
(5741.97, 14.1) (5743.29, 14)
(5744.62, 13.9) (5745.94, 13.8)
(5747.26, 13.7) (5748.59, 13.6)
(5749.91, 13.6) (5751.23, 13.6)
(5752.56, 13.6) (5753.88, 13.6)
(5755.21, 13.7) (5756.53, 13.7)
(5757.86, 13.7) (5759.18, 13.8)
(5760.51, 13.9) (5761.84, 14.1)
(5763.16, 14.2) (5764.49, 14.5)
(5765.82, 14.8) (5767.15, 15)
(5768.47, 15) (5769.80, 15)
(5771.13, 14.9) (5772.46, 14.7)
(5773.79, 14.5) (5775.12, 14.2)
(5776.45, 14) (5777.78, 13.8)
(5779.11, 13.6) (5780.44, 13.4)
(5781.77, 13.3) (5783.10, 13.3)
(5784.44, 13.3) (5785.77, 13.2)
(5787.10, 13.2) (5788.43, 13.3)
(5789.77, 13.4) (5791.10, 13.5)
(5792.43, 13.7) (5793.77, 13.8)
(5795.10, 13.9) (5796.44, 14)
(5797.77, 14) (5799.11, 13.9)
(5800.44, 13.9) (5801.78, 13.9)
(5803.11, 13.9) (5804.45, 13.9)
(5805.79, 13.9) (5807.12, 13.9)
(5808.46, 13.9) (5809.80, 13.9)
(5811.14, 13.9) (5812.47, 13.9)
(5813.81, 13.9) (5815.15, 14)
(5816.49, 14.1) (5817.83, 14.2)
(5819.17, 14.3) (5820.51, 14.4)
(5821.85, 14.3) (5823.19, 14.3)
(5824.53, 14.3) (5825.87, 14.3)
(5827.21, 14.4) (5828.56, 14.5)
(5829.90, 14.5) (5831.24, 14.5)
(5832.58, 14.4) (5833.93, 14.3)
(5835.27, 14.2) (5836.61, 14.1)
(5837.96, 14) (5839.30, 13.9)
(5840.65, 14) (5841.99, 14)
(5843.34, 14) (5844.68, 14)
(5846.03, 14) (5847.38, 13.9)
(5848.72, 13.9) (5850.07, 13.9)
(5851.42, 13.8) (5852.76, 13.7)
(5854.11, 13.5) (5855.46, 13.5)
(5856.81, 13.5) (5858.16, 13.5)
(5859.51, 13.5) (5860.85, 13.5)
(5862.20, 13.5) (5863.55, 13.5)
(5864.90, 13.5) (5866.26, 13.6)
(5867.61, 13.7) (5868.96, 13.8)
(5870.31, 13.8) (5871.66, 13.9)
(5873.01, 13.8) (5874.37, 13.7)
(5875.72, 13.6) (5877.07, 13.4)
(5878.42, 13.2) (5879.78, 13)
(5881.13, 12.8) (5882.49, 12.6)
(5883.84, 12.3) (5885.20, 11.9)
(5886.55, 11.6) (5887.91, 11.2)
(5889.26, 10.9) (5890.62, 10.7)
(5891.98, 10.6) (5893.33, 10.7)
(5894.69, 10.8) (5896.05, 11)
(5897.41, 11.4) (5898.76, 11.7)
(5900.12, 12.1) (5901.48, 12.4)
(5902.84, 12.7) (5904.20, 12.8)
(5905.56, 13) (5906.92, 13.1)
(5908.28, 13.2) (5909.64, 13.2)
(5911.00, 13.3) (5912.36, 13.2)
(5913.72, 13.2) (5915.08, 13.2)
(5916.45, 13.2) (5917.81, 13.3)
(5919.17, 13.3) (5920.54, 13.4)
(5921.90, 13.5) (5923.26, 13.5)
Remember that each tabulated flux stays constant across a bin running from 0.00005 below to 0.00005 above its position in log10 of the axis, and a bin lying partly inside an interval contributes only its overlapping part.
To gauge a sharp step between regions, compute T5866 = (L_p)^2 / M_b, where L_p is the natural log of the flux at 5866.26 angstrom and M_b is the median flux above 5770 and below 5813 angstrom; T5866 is 0.490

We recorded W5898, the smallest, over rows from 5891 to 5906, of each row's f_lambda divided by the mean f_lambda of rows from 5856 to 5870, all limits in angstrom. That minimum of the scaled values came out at 0.78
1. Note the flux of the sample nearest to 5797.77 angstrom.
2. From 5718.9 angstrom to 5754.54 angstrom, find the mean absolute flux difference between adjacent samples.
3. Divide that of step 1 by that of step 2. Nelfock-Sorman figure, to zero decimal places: 364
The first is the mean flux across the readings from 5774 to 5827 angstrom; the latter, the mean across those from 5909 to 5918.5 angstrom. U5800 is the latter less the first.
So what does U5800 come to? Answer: -0.6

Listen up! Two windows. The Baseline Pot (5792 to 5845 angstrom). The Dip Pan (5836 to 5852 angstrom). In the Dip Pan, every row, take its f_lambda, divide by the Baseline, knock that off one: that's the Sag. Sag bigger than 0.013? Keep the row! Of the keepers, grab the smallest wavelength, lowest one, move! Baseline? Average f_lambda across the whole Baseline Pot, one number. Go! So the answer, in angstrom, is 5851.42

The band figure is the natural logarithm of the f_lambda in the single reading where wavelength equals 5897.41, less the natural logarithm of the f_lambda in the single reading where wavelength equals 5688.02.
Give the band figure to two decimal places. -0.14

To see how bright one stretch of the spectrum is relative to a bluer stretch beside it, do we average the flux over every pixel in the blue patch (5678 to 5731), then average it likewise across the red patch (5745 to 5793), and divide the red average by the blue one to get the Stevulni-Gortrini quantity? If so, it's 1.04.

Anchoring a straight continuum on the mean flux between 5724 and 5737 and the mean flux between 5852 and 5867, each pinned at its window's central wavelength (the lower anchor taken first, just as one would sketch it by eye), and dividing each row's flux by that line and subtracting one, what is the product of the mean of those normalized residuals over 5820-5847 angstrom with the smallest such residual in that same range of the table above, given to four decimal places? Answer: 0.0011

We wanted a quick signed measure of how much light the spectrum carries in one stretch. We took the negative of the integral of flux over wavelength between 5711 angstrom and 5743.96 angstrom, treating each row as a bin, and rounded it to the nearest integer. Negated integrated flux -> -455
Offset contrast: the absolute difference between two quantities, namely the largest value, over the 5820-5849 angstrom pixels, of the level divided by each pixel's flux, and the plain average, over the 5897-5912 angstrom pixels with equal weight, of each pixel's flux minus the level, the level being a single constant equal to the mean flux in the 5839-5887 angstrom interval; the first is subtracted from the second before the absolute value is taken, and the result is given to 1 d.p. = 1.8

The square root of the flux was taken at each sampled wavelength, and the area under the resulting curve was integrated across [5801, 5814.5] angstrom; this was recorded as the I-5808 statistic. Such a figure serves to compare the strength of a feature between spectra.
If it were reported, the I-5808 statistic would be 50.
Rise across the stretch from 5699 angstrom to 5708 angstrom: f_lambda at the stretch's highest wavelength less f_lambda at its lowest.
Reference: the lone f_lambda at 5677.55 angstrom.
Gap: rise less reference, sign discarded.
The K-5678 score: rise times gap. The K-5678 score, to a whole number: -10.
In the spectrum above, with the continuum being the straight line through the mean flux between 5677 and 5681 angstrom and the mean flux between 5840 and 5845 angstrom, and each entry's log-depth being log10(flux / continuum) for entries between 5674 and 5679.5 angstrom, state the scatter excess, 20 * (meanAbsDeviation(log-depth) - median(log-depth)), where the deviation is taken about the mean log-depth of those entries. 0.00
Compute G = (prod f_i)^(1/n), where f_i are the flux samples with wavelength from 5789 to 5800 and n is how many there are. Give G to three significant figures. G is 13.8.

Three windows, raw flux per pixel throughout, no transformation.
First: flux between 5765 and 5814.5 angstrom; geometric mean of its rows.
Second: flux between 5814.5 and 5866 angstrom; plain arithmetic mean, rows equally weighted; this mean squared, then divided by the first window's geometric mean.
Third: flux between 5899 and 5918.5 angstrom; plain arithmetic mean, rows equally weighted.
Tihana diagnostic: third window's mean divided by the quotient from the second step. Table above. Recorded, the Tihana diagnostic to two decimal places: 0.92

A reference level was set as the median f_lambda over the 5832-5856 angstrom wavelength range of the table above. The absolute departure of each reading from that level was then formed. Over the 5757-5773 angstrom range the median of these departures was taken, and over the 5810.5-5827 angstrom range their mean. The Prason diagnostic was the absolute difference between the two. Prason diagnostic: 0.39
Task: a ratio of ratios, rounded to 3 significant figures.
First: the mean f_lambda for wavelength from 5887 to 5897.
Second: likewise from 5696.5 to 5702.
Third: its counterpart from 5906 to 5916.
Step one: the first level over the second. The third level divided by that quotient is 16.3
